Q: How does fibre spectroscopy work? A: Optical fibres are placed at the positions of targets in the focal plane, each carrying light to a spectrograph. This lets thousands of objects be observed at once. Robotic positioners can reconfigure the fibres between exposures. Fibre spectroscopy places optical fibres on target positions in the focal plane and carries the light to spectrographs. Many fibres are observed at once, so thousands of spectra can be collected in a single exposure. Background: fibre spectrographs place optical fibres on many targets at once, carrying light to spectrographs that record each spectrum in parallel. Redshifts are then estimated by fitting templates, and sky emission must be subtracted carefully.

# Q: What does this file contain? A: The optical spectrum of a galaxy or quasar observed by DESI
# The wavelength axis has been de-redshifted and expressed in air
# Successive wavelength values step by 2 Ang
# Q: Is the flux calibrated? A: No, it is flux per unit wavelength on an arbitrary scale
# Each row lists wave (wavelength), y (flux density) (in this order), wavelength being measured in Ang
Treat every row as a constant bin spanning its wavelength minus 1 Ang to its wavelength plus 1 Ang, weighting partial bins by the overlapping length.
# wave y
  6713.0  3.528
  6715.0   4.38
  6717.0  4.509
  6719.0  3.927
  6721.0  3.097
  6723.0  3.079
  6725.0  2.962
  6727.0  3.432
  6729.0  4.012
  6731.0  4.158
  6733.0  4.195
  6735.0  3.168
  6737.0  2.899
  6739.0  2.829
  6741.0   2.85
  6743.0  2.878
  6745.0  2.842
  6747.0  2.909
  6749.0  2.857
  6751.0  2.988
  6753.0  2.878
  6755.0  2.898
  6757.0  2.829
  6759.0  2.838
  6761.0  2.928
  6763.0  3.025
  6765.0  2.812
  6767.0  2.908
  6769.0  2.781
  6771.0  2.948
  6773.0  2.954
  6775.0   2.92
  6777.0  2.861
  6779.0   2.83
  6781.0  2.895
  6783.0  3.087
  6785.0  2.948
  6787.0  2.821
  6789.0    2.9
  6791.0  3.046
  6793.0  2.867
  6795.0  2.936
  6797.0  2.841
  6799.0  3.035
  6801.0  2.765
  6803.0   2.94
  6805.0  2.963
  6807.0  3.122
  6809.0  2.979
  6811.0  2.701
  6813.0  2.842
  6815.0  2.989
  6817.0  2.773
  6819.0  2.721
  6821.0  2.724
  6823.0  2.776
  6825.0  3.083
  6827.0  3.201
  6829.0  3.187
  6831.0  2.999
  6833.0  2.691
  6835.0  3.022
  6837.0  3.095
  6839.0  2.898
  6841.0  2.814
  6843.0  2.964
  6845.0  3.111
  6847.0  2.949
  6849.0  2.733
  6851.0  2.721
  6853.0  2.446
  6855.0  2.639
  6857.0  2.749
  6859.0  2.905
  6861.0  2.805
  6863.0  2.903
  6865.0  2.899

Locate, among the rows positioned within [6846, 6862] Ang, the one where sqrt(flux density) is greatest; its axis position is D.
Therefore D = 6847.0 Ang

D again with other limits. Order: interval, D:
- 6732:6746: 6733.0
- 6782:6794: 6783.0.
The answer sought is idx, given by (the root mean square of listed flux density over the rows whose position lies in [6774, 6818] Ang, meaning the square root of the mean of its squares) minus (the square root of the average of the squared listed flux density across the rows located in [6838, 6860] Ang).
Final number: 0.10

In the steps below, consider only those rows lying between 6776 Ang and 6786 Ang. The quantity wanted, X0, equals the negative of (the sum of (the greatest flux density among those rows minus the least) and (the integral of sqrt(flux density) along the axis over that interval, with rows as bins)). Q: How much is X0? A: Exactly -17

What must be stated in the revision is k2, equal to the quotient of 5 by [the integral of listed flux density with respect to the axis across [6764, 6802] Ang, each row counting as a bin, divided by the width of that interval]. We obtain 1.72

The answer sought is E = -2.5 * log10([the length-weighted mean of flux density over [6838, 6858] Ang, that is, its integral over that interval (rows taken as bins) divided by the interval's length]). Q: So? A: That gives -1.12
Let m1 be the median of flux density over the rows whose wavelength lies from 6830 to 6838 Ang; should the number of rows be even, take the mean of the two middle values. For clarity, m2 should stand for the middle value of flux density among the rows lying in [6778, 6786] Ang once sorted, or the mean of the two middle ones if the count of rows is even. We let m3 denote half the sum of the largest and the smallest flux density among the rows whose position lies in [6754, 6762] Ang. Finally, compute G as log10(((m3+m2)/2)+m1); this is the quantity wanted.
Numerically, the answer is 0.772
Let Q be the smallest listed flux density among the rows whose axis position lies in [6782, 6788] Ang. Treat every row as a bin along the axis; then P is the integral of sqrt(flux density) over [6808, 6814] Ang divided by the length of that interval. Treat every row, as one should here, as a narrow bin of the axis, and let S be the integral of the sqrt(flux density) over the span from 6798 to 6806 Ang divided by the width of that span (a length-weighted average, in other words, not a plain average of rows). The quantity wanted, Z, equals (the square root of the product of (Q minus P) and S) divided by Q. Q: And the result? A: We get 0.494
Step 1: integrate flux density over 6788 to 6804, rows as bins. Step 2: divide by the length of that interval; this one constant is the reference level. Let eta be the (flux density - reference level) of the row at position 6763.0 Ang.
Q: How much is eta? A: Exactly 0.11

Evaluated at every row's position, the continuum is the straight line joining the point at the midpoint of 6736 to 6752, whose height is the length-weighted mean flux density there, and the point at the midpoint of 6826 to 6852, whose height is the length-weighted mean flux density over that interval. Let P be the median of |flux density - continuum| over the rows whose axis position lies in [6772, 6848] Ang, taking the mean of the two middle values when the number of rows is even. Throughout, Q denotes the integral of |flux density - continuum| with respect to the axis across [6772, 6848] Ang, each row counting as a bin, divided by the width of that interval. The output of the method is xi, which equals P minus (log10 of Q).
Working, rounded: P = 0.086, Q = 0.106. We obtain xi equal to 1.06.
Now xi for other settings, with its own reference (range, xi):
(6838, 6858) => 0.91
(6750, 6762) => 1.39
